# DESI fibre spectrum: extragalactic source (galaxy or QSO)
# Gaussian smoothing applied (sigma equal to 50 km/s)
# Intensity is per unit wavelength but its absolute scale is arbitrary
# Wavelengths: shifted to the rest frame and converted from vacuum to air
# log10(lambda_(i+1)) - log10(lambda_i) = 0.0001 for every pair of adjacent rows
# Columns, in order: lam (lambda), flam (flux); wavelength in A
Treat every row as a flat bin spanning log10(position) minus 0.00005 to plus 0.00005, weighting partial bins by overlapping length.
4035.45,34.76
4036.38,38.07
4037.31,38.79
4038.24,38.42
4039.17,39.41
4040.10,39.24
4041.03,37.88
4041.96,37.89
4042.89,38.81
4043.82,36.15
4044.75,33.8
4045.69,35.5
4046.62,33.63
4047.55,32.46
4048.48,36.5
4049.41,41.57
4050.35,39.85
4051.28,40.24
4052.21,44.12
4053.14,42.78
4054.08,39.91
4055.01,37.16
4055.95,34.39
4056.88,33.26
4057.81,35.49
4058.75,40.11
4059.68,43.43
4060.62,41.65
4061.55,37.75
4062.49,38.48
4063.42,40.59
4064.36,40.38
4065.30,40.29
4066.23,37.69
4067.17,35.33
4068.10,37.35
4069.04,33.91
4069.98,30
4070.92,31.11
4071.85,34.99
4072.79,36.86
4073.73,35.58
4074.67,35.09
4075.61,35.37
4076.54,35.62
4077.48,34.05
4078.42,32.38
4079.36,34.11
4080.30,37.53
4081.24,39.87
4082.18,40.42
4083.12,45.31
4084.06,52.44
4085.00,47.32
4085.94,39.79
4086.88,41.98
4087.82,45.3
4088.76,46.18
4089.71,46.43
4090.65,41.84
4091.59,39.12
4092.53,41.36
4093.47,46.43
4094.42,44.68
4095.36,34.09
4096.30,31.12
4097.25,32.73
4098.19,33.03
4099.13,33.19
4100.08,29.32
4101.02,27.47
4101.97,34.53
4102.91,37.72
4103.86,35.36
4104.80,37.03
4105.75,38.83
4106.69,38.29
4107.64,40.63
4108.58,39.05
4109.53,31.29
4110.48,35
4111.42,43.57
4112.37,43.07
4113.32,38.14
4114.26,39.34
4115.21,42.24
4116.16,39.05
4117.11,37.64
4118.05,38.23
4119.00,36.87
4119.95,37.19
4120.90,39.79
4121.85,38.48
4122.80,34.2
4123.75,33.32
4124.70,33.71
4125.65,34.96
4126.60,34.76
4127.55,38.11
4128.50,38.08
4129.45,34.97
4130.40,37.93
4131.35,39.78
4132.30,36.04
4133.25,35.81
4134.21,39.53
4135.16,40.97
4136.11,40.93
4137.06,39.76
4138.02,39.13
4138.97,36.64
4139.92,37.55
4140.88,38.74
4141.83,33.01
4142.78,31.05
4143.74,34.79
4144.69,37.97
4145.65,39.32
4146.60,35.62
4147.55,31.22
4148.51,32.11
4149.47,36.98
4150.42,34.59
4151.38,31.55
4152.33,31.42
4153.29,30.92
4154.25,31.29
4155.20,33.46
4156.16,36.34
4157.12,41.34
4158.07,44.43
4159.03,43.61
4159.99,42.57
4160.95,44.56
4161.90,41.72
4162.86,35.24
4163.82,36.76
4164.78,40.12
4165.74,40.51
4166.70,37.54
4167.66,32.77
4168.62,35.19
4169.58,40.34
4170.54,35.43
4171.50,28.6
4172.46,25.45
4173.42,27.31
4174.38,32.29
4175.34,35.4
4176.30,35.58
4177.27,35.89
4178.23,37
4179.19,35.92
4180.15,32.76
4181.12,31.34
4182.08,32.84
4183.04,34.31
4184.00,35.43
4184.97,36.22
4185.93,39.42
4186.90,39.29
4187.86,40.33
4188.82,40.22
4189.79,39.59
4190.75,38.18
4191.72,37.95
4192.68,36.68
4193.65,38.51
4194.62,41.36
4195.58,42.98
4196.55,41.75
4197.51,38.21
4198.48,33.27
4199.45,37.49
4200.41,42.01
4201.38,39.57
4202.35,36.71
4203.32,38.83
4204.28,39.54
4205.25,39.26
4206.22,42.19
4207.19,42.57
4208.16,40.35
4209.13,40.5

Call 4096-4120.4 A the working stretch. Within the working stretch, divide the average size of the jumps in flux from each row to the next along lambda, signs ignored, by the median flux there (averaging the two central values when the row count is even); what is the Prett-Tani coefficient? 0.069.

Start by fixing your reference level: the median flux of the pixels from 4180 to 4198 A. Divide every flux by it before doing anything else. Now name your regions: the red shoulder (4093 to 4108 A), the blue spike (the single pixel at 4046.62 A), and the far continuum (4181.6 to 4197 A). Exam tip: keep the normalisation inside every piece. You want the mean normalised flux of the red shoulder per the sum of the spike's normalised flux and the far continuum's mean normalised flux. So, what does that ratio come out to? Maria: 0.50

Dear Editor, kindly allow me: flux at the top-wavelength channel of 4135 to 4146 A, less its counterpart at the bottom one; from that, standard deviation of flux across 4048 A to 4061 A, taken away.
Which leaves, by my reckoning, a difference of -5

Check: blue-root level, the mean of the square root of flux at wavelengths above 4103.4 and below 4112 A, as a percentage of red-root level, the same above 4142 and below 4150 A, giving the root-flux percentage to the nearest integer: 104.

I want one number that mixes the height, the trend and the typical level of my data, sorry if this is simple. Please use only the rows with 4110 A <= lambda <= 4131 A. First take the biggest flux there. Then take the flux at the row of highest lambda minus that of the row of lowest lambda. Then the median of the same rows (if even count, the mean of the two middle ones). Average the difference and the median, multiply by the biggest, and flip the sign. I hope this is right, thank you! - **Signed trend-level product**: -892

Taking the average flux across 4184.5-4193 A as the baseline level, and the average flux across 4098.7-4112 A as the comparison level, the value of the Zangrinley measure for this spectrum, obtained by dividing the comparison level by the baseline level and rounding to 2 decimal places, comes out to 0.93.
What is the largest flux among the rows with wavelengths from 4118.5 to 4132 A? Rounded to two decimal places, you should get 39.79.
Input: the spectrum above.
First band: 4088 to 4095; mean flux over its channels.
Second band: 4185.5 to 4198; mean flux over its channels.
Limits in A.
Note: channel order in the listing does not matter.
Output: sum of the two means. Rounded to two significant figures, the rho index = 83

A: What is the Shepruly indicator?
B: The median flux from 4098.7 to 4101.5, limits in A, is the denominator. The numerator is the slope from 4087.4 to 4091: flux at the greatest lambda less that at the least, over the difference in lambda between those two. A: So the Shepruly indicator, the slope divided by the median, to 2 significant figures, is -0.042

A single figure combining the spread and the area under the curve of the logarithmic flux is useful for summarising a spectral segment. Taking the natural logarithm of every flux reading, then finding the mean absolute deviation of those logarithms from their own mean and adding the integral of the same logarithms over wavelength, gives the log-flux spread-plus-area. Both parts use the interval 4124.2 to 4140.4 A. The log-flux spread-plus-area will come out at 59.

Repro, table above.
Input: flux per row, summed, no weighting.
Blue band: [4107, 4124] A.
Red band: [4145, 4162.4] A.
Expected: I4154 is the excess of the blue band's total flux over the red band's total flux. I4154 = 24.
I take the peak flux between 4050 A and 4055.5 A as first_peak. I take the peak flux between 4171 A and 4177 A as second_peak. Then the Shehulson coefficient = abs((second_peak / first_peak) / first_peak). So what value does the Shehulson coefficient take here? 0.018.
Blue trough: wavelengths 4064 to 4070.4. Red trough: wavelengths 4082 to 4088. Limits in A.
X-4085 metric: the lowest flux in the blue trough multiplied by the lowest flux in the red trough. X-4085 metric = 1194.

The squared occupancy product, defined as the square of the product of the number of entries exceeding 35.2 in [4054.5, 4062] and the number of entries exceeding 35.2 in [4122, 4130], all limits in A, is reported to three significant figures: 144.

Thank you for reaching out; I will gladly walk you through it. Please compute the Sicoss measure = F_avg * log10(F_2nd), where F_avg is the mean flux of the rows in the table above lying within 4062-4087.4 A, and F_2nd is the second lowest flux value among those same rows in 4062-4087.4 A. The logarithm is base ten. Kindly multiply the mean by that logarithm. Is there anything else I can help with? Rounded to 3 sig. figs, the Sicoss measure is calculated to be 56.6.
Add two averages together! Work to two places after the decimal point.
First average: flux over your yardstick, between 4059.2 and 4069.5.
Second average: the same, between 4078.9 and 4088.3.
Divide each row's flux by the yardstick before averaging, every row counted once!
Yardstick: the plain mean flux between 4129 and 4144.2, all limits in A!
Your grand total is 2.18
